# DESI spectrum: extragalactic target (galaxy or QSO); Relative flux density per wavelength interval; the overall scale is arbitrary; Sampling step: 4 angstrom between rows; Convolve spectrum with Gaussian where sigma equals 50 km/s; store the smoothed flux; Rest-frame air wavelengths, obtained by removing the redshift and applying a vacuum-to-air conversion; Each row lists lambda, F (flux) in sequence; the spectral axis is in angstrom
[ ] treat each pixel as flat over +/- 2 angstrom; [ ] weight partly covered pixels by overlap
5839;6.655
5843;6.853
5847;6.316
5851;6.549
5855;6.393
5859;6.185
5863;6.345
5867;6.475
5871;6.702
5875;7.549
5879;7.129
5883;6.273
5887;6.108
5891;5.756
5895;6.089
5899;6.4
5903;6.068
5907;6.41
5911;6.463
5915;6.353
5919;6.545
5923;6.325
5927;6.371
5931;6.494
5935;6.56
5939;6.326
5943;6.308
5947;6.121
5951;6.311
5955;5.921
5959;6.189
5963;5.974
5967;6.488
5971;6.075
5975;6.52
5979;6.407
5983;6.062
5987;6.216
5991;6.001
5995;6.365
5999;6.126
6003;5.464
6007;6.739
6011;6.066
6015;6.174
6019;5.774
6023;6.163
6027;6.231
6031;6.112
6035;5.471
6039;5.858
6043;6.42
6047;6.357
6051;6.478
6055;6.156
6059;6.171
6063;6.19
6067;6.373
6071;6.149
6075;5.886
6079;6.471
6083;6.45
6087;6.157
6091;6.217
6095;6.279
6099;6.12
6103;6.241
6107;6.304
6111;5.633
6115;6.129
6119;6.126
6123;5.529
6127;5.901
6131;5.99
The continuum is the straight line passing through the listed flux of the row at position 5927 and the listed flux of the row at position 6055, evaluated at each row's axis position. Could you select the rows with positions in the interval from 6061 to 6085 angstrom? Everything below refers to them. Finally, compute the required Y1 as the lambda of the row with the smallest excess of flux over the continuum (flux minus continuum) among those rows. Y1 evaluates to 6075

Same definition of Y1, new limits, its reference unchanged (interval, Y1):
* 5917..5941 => 5923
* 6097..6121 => 6111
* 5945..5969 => 5955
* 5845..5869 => 5859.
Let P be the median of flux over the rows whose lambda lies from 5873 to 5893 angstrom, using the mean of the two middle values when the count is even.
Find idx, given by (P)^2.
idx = 39.4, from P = 6.27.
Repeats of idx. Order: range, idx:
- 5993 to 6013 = 37.5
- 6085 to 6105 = 38.7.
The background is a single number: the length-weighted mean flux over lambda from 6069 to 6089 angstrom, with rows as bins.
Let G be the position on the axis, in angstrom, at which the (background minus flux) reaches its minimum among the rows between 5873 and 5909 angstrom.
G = 5875 angstrom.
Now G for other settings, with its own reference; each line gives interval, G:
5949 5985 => 5975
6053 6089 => 6079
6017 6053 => 6051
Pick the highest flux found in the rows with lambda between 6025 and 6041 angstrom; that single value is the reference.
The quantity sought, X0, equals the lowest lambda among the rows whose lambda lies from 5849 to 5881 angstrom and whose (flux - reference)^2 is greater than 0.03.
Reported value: 5851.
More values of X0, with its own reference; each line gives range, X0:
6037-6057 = 6039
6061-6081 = 6075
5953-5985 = 5955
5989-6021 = 5991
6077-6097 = 6079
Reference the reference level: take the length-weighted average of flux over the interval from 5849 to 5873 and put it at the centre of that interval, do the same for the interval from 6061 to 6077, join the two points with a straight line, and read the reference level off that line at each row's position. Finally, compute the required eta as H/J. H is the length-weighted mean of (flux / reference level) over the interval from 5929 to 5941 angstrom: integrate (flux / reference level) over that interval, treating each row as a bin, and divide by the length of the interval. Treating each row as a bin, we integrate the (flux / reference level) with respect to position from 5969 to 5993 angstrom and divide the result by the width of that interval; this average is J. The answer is 1.03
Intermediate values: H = 1.02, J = 0.99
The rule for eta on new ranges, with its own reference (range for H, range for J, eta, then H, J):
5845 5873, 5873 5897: 0.99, 1.00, 1.01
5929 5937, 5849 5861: 1.04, 1.03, 0.99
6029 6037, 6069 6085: 0.92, 0.93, 1.02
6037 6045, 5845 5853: 1.00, 0.99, 1.00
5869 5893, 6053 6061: 1.03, 1.03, 1.00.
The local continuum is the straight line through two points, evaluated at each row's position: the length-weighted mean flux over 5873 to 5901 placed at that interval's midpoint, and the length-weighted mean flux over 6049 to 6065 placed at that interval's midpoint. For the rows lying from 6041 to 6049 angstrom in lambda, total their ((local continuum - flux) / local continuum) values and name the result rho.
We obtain -0.04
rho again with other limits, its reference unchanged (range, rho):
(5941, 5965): 0.23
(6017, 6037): 0.27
